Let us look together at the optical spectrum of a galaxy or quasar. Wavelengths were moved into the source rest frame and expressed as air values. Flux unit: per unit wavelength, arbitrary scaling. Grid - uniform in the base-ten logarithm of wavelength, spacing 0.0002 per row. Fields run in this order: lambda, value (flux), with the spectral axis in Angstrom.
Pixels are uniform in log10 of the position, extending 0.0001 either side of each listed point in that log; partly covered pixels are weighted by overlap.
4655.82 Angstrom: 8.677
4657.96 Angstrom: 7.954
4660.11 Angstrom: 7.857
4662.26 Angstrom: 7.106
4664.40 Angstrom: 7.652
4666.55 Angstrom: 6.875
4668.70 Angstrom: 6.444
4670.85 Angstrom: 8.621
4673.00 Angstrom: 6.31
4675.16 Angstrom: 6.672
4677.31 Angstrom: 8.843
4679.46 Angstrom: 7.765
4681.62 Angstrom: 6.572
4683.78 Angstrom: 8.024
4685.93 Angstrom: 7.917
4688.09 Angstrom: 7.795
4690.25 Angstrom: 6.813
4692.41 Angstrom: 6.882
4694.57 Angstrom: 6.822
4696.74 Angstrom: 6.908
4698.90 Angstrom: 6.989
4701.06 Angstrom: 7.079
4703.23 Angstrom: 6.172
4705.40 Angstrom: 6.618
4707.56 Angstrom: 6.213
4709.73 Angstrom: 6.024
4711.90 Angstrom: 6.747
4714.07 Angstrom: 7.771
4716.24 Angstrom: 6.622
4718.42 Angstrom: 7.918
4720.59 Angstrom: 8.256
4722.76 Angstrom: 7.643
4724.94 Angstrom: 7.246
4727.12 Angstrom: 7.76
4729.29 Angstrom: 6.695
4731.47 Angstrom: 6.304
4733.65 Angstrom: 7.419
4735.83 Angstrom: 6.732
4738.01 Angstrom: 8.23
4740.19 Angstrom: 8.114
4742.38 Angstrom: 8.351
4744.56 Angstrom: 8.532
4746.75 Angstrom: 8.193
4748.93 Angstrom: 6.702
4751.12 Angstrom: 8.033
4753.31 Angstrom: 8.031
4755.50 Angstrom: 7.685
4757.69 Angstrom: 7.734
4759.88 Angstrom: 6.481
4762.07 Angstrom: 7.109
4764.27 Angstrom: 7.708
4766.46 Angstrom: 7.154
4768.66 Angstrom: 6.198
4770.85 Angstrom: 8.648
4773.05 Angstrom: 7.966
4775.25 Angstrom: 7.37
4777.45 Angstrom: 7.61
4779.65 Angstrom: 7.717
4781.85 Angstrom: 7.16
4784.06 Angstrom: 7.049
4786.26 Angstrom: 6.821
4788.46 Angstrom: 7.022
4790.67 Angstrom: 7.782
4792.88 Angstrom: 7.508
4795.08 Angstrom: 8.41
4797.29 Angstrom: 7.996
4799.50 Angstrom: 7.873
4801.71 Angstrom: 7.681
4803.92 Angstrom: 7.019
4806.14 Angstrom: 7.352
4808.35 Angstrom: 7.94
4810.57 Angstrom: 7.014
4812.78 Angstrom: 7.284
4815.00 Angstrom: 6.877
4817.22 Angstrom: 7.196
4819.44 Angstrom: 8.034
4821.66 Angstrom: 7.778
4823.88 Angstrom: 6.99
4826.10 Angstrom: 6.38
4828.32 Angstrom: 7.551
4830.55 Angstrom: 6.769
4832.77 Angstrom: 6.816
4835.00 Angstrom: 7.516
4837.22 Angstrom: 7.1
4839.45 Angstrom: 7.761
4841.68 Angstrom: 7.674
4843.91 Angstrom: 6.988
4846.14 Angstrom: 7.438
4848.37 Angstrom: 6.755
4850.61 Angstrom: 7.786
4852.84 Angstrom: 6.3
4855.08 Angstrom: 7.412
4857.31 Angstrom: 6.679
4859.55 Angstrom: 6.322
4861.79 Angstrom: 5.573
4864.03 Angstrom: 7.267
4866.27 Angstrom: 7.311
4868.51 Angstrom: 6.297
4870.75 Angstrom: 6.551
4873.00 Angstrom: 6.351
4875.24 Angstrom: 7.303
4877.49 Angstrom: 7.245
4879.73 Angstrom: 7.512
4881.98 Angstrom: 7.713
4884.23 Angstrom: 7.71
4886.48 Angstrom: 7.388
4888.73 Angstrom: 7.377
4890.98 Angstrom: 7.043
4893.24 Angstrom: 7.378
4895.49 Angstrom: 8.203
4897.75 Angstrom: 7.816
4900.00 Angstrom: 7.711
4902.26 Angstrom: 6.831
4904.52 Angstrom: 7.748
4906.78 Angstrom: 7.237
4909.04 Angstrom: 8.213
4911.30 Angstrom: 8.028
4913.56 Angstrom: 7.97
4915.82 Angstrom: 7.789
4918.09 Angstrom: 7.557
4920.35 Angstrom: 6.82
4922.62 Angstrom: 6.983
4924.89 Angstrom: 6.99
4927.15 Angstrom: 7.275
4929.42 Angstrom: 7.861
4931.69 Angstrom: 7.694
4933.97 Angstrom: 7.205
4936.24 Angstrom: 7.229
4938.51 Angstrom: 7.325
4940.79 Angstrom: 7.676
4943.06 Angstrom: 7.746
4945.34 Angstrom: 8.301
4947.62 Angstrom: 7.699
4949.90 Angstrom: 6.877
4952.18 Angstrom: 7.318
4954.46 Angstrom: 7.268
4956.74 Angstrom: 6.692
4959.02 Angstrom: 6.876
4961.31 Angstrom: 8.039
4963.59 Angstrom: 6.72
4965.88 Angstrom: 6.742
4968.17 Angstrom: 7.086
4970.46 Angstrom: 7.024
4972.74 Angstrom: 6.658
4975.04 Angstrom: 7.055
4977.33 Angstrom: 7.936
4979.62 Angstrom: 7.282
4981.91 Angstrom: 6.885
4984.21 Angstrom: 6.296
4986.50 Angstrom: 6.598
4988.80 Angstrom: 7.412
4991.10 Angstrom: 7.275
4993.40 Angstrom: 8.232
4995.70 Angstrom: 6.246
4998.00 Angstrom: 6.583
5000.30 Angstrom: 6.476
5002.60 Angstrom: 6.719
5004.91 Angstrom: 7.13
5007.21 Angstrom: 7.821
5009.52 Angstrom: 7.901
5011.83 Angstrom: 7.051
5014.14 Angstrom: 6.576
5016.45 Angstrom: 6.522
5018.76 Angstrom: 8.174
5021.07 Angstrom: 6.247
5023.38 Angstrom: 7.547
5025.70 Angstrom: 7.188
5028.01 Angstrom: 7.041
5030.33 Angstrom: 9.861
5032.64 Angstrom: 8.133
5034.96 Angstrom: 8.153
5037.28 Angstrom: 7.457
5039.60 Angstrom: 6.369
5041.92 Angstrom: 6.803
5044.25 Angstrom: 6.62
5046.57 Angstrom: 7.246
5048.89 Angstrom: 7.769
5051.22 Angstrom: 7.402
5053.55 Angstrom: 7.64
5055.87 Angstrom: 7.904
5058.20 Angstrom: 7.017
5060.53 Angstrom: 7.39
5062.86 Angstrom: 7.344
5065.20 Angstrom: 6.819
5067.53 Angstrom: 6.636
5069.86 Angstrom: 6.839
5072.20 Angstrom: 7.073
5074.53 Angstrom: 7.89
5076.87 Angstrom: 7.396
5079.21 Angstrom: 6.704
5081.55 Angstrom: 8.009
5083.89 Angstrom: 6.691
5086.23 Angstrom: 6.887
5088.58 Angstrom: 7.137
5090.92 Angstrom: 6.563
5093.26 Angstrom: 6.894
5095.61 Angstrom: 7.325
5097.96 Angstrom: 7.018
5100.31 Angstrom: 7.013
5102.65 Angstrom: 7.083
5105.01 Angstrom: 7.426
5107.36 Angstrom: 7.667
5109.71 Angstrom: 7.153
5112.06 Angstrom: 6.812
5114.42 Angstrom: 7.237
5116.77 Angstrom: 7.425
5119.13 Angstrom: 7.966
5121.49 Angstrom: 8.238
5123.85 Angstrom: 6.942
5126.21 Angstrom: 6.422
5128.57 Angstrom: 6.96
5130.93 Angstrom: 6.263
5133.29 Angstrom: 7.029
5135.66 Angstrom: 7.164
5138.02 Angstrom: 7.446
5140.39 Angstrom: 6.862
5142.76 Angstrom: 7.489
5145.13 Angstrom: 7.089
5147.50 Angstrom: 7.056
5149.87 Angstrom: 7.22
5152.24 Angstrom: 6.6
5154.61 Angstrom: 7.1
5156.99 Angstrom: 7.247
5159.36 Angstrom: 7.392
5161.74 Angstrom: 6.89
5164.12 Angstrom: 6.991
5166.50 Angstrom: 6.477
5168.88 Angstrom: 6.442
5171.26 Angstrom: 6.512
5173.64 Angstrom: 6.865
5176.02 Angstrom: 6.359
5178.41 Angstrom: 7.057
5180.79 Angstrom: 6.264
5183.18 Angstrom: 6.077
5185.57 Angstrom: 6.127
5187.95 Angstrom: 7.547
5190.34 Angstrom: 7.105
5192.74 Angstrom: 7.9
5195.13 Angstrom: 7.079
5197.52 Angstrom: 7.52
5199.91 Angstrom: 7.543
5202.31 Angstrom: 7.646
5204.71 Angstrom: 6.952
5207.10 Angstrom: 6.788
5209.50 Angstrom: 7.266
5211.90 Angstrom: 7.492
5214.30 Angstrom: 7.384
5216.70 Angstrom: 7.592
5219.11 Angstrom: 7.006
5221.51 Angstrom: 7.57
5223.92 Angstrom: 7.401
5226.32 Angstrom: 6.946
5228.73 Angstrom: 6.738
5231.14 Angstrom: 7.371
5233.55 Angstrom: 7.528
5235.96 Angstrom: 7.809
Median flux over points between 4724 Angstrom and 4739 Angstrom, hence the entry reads 7.2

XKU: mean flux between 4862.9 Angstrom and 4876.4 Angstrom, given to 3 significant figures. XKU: 6.85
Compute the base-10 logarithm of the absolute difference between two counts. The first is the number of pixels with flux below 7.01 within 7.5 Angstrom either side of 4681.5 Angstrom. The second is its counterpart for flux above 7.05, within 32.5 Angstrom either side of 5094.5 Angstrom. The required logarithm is 1.11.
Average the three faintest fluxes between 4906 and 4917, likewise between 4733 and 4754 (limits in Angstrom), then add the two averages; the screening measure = 14.6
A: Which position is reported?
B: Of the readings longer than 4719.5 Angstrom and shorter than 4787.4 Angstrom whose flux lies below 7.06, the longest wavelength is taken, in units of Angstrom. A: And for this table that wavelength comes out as 4786.26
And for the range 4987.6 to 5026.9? 5021.07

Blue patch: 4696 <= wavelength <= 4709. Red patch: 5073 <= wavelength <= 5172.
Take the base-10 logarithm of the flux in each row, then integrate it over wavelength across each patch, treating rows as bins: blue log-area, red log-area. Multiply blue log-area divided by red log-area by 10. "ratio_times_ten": 1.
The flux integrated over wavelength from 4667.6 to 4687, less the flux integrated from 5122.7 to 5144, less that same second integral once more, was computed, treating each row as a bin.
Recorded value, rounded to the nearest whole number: -151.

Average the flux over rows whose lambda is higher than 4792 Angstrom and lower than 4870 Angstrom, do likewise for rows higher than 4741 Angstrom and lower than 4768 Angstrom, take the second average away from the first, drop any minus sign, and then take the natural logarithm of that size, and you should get -0.9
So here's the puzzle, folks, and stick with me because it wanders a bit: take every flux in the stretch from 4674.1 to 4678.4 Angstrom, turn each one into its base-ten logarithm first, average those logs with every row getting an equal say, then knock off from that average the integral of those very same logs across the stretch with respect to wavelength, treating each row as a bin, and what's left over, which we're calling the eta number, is -2.93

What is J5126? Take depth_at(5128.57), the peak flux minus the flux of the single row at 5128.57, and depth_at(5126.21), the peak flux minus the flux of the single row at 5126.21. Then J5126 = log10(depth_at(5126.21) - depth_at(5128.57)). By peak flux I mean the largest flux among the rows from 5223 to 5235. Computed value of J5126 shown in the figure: -0.27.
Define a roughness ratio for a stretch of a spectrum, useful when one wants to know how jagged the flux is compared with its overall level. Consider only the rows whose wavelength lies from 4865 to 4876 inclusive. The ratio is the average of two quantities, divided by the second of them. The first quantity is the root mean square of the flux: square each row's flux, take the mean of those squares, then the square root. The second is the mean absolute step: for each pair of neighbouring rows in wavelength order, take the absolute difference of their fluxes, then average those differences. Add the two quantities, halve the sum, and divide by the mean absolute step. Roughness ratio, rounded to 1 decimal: 6.1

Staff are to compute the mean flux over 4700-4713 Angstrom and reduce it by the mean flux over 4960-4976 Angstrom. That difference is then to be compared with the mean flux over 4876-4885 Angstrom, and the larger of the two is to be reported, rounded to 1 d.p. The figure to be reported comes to 7.5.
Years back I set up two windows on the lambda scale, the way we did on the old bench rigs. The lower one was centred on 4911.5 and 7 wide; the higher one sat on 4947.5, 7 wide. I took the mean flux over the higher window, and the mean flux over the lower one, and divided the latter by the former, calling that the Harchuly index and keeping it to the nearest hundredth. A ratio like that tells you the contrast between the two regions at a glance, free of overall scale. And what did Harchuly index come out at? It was 1.06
